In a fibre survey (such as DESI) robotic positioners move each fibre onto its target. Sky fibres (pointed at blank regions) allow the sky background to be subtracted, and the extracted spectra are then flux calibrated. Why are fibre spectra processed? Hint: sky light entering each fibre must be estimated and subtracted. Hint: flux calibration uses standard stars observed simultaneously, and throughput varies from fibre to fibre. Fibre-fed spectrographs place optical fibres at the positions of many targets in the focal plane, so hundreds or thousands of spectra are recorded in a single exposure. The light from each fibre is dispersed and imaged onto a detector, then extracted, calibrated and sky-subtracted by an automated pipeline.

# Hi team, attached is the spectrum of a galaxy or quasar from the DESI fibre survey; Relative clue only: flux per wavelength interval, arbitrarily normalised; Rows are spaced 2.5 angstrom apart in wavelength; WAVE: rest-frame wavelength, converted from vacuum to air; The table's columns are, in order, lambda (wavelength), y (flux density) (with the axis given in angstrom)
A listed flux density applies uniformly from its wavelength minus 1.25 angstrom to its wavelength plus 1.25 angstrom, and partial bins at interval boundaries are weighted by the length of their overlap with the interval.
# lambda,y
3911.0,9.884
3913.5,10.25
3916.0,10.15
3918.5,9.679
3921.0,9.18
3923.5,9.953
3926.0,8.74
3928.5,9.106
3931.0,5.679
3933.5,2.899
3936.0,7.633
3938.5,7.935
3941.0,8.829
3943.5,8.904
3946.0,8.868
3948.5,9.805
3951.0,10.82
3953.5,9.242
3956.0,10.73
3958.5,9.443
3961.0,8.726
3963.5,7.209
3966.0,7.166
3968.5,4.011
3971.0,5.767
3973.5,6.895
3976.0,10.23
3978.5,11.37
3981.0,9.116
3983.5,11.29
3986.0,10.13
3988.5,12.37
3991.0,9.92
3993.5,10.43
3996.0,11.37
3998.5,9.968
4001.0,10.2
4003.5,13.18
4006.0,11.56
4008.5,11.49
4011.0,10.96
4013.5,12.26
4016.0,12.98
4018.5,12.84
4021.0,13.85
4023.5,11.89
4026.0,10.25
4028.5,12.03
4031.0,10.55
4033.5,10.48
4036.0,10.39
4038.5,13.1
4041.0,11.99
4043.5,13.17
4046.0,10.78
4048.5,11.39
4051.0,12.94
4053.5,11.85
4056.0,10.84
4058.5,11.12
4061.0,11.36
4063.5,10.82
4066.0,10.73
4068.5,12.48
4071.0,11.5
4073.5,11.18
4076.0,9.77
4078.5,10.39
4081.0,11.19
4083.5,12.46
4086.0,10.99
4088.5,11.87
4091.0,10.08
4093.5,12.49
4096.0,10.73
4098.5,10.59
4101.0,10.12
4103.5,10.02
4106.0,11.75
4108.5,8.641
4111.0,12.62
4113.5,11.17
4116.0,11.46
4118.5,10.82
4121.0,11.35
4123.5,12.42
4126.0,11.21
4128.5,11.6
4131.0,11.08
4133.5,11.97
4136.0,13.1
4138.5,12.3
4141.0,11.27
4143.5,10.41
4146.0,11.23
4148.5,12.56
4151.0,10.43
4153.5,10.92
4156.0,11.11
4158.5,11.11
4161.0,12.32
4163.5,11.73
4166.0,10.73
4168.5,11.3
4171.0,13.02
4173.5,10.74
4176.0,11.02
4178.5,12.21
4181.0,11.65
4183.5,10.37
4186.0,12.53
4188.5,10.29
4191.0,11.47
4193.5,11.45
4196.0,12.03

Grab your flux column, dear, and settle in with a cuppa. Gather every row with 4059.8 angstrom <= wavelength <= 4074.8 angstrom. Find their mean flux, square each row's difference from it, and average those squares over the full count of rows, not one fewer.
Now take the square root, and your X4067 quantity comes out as 0.58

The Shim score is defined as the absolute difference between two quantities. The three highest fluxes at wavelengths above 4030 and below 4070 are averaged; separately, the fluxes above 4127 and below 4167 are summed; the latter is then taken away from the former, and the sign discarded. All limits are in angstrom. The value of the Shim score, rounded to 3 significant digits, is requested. 171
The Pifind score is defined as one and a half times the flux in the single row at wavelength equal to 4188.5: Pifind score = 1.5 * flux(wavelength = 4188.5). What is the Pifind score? 15.4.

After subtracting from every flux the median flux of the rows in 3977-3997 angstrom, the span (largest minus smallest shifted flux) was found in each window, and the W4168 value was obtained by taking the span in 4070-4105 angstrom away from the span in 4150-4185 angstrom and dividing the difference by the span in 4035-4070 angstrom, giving -0.03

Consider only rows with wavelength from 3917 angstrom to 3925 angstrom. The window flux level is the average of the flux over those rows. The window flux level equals 9.6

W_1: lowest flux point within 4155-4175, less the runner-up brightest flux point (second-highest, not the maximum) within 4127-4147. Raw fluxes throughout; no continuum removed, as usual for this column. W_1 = -1.6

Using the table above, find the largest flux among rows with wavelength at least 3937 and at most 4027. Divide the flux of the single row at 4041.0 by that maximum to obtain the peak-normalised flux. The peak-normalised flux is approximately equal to 0.87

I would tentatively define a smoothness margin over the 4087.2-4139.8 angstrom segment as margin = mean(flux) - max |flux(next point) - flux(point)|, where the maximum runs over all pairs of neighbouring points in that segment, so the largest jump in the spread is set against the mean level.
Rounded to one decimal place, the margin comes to 7.3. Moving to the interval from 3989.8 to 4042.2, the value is 8.5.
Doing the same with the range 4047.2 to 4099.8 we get 8.9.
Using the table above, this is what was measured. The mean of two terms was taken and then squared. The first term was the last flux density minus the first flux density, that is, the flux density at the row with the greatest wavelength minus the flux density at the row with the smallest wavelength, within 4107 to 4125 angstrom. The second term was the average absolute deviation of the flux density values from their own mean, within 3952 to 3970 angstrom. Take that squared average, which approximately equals 7.4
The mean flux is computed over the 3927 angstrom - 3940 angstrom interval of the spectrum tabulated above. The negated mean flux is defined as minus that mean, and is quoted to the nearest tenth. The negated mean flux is -6.7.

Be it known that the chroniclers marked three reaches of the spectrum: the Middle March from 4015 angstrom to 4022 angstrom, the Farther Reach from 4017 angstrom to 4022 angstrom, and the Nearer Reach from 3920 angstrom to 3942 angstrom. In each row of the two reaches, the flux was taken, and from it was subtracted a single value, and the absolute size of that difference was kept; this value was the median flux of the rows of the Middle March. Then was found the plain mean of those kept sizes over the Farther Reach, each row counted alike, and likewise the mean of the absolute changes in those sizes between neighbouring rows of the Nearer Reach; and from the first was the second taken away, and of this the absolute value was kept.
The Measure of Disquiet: 1.3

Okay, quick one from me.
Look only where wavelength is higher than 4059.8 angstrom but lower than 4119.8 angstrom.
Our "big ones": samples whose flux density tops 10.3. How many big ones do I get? 19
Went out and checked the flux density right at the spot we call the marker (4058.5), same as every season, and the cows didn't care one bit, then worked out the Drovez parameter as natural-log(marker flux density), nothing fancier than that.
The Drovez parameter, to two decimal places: 2.41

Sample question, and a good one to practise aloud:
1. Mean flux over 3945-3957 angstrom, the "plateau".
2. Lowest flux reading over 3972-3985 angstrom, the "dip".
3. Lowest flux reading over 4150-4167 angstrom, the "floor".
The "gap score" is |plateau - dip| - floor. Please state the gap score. -7.4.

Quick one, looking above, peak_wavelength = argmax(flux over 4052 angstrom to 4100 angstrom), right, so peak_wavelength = 4093.5 angstrom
